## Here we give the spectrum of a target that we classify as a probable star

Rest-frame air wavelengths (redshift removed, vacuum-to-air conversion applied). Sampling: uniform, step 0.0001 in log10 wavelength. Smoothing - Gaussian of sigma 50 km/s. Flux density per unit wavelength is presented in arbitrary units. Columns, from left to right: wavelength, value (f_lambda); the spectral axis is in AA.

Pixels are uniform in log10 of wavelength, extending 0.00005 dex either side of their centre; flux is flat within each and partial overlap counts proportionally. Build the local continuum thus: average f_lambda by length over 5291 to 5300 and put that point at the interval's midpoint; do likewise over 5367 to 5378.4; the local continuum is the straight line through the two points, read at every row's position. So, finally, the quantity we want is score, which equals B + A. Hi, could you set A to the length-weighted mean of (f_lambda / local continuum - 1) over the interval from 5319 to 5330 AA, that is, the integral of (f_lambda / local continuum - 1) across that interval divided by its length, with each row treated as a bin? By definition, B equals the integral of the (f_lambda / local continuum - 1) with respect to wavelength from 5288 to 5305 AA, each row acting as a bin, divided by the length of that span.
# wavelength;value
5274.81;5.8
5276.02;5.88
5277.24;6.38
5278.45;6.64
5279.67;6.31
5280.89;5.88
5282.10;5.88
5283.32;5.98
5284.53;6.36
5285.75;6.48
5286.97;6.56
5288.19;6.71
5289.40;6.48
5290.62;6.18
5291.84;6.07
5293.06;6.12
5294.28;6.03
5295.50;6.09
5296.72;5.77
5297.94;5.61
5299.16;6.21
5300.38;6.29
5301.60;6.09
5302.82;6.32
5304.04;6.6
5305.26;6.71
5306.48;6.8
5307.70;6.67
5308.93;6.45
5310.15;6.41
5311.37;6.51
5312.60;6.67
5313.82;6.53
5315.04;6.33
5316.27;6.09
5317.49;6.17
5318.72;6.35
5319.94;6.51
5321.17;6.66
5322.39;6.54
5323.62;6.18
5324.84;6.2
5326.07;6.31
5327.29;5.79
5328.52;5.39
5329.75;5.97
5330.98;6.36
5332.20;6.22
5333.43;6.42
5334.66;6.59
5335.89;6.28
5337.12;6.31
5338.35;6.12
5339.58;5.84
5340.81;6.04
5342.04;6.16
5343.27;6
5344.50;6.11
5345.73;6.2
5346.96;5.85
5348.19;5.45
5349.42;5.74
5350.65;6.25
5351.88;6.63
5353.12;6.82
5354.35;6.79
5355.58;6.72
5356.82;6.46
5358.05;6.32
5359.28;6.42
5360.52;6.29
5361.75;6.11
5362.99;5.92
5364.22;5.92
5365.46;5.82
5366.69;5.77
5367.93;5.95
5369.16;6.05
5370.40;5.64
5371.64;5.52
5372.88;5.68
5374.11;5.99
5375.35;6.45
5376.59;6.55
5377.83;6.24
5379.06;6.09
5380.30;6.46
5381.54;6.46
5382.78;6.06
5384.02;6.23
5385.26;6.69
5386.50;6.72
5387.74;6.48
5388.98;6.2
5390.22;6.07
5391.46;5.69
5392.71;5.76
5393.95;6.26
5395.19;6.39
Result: 0.063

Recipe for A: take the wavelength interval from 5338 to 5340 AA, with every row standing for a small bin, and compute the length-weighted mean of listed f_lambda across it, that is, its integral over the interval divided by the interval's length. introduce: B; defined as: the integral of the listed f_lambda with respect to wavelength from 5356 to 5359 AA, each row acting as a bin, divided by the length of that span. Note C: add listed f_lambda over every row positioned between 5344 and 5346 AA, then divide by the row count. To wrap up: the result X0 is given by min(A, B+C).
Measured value 5.97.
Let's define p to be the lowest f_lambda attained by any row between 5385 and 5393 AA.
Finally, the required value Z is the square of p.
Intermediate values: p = 5.69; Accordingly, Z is 32.4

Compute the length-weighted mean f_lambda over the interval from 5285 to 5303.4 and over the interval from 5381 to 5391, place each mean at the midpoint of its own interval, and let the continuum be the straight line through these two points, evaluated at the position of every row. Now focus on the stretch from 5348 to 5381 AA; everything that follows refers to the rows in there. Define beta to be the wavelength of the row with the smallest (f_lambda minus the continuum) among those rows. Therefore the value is 5348.19 AA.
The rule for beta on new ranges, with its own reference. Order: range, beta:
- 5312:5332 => 5328.52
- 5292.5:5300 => 5297.94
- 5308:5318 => 5316.27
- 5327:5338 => 5328.52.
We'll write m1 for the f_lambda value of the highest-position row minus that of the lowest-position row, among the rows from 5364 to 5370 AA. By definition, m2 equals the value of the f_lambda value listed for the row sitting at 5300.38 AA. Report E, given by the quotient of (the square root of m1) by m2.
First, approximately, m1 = 0.13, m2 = 6.29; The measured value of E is 0.06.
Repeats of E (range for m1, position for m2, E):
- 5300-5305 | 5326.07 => 0.09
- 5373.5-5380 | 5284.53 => 0.05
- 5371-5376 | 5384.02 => 0.15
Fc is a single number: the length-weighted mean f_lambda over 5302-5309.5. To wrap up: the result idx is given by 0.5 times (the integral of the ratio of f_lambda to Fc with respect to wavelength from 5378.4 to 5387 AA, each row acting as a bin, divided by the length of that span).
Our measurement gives 0.485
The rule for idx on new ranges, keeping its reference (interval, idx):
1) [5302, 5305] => 0.492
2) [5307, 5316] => 0.494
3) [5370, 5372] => 0.424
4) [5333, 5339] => 0.481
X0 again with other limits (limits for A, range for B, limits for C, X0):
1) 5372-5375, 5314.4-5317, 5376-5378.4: 5.87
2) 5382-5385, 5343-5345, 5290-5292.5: 6.22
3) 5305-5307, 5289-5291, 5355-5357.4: 6.77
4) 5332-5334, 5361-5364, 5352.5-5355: 6.33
